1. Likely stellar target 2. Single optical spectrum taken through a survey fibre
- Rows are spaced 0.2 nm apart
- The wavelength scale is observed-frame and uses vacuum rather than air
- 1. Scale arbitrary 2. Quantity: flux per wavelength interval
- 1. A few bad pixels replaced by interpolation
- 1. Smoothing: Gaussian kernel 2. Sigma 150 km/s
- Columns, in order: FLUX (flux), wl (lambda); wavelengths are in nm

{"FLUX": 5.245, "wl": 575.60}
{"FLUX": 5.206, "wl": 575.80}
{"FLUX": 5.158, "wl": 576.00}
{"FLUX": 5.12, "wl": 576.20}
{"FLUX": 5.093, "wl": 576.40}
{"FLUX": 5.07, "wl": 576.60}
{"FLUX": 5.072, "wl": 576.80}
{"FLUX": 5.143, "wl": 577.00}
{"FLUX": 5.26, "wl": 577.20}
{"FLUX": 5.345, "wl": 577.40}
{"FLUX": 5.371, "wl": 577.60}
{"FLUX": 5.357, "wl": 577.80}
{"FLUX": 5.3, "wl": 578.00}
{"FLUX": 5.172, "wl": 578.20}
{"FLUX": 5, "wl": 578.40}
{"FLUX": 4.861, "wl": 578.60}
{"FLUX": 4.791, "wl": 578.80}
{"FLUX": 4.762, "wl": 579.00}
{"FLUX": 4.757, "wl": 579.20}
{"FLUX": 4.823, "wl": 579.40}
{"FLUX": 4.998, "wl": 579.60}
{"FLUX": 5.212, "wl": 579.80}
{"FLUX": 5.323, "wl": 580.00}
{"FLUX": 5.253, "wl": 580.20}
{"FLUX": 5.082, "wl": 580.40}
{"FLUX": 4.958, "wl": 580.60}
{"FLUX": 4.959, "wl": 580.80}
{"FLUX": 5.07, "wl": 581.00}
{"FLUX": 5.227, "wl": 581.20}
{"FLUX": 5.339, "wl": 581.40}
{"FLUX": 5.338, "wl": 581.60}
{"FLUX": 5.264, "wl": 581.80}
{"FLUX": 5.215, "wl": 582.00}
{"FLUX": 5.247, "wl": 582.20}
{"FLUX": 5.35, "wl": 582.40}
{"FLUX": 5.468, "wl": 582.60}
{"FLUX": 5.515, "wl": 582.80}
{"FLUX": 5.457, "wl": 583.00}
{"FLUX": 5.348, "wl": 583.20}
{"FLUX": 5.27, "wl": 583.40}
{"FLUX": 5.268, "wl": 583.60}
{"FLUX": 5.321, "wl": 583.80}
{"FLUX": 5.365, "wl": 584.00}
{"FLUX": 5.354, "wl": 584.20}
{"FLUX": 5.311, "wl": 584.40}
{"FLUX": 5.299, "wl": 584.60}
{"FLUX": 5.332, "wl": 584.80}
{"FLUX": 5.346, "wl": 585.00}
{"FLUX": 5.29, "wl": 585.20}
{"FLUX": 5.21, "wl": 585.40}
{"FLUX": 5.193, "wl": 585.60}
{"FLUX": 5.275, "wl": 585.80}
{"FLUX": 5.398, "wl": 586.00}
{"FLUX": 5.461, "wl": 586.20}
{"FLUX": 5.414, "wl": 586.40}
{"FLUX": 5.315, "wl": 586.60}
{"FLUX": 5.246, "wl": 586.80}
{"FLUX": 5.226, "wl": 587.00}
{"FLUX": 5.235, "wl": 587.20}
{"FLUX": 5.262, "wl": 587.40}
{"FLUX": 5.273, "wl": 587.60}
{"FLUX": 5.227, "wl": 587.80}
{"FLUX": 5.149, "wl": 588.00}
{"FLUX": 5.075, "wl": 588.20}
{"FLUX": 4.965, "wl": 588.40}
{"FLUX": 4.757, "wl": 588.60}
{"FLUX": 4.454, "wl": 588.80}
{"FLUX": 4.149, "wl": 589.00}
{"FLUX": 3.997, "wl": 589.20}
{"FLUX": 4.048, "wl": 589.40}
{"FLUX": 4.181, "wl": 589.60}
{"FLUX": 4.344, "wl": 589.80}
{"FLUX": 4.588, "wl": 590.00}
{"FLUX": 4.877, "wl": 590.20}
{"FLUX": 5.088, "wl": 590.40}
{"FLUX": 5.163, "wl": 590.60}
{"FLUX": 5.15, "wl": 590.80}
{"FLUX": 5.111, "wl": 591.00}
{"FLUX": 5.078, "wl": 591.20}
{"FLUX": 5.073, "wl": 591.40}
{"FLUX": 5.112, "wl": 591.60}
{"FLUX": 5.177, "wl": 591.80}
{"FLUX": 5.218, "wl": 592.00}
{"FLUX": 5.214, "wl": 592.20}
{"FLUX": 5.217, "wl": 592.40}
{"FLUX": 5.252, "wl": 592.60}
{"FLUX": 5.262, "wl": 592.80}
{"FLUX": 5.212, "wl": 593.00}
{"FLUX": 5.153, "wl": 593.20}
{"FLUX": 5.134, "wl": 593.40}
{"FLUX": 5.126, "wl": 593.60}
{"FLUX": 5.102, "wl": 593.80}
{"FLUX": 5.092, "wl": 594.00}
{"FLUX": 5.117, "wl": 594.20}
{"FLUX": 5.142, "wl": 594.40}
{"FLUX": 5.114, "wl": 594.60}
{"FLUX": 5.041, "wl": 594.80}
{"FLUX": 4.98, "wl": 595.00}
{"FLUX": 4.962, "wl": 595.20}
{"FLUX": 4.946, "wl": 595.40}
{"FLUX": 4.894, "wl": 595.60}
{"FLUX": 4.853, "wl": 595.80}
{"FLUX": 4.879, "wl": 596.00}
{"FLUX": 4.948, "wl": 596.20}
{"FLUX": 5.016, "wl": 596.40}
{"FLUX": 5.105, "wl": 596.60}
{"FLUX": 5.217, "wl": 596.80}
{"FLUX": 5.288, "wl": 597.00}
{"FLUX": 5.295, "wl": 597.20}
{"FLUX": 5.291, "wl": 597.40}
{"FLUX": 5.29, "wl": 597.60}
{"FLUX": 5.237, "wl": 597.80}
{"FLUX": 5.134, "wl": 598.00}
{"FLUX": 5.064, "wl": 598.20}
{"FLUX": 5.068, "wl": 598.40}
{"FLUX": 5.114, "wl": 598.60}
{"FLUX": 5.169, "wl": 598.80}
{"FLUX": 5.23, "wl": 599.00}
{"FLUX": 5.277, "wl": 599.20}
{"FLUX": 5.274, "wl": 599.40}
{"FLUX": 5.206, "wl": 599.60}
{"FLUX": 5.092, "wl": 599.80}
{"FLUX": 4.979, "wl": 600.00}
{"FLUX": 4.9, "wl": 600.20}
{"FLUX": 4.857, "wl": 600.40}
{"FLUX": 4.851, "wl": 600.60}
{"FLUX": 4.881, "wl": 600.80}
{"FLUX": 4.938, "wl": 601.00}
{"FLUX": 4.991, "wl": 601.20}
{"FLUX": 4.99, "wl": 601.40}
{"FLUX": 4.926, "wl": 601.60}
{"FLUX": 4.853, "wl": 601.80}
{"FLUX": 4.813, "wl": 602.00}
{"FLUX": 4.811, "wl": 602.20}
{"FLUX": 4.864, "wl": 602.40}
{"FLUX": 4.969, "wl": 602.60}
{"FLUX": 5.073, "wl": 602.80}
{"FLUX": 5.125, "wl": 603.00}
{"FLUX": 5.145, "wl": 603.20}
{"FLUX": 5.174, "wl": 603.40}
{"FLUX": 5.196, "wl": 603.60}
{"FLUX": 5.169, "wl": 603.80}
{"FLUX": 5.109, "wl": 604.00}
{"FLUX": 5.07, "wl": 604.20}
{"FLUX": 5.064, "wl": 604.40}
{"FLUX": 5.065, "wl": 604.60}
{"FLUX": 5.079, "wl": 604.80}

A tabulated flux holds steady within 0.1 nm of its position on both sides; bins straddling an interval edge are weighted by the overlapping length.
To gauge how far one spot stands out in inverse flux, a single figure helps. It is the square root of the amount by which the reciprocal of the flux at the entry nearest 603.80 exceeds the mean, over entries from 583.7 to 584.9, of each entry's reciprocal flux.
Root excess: 0.076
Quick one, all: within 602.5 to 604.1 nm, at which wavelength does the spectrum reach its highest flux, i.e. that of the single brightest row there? 603.60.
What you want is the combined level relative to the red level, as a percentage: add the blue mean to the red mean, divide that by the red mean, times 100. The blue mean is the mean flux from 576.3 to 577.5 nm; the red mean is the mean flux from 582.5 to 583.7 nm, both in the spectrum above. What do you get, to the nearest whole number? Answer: 196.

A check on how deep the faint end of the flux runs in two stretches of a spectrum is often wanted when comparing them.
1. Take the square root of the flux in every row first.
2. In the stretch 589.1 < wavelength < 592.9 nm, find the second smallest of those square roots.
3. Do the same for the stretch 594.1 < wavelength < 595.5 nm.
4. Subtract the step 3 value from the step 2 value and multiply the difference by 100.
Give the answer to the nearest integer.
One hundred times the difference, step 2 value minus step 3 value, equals -22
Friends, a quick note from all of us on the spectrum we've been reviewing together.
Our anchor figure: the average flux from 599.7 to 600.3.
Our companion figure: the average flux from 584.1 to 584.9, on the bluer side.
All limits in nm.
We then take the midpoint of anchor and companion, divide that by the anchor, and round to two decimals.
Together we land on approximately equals 1.03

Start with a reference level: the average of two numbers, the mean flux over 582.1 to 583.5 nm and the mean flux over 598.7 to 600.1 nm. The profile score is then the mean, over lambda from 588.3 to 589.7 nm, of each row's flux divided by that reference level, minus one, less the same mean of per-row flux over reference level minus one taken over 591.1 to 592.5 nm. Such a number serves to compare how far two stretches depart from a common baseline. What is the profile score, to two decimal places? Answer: -0.15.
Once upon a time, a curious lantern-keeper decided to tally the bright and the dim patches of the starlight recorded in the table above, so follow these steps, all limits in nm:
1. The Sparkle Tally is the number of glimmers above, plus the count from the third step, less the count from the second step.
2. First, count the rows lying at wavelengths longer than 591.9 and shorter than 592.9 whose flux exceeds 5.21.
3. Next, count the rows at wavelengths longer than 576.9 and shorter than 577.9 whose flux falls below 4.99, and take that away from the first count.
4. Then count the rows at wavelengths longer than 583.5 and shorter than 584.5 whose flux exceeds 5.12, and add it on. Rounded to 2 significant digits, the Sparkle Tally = 10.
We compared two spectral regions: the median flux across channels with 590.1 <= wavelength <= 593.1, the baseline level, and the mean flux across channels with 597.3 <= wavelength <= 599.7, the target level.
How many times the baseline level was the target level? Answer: 1.01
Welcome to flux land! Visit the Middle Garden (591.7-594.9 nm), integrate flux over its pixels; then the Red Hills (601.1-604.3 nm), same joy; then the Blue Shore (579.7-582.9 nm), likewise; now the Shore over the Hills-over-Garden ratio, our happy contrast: 17.2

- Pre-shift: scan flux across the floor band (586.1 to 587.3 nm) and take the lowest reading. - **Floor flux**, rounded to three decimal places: 5.226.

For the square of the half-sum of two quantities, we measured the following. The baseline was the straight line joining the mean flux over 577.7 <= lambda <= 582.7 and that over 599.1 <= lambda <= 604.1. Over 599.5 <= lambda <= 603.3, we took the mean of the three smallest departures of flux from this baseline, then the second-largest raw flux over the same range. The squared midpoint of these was 6.1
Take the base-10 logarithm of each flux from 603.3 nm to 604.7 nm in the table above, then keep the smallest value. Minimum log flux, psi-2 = 0.70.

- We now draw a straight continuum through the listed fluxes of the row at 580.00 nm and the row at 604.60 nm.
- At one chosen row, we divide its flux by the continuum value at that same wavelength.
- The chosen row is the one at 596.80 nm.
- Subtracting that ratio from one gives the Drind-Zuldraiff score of -0.014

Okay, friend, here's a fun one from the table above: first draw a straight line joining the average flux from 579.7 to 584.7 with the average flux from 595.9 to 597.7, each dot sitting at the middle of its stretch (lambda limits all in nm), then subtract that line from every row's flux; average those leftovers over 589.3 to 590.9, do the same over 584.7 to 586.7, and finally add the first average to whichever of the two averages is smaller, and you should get -1.1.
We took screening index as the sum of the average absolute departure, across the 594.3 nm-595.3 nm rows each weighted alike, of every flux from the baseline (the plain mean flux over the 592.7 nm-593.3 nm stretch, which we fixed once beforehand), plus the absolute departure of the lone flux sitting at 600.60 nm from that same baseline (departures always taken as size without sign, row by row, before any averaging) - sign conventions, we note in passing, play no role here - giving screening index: 0.52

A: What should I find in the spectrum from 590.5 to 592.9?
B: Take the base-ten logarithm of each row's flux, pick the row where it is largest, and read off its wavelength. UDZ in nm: 592.80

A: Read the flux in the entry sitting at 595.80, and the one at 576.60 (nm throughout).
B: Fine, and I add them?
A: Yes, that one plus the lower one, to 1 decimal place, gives 9.9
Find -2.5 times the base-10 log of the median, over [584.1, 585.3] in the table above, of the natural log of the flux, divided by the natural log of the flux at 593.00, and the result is -0.014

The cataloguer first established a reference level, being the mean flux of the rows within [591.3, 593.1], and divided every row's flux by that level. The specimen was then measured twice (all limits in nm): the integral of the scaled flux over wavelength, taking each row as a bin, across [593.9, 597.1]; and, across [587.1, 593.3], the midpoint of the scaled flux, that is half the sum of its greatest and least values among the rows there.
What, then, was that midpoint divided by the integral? 0.29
